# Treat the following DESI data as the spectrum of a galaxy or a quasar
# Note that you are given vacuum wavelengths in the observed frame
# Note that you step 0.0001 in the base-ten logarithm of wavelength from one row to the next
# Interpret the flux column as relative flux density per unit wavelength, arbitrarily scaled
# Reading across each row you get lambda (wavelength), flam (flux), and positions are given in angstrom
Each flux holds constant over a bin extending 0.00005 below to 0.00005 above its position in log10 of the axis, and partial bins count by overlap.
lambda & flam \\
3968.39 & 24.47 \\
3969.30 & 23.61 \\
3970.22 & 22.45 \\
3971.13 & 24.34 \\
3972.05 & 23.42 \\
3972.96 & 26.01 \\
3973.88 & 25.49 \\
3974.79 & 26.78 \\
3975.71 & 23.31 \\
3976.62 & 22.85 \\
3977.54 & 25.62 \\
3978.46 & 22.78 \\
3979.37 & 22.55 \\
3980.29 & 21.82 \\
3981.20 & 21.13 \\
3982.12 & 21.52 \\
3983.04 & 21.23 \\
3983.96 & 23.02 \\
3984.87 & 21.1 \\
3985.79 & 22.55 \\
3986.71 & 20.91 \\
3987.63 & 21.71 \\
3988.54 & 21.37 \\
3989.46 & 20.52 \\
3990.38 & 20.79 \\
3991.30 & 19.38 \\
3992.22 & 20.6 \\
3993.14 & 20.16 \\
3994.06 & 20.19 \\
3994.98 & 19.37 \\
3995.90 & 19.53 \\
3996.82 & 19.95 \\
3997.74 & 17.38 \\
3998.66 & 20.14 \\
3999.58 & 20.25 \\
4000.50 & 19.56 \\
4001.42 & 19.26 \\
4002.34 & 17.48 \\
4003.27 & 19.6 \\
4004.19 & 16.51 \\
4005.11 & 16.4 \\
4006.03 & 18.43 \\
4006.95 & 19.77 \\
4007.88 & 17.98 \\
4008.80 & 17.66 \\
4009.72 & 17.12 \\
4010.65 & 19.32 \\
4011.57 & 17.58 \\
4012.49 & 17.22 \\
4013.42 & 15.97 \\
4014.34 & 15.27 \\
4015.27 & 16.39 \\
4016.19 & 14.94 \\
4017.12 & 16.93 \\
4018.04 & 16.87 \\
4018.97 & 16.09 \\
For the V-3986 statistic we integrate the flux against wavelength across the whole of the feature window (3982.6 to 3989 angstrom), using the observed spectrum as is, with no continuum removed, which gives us 139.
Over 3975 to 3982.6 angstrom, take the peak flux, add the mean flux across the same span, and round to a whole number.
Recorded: 48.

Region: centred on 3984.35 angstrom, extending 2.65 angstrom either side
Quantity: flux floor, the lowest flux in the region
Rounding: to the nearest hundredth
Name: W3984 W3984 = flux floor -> 20.91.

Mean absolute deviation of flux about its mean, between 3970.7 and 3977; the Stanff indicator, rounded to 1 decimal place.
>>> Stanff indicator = 1.3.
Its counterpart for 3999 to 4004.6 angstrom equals 1.2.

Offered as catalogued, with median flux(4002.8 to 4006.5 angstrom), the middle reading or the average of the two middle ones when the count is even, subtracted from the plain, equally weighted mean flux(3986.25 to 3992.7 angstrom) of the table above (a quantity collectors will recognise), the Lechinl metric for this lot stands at 3.3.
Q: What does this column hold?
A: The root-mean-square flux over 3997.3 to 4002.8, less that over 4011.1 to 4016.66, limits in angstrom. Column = 2.8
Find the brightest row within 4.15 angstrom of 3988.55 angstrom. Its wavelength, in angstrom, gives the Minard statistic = 3985.79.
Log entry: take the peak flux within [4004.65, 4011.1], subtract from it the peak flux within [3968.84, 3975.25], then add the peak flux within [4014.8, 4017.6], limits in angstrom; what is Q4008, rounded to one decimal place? 9.9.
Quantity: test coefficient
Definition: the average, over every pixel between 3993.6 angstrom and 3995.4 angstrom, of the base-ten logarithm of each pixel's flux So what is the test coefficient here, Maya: 1.30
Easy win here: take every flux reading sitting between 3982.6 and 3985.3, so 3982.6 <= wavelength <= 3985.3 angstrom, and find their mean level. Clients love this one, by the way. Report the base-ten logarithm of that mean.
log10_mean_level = 1.34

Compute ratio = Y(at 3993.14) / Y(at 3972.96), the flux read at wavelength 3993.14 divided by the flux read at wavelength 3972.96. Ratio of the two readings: 0.78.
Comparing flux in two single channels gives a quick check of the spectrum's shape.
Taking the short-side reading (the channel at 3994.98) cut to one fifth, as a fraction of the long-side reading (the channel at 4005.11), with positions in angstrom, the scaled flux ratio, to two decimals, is 0.24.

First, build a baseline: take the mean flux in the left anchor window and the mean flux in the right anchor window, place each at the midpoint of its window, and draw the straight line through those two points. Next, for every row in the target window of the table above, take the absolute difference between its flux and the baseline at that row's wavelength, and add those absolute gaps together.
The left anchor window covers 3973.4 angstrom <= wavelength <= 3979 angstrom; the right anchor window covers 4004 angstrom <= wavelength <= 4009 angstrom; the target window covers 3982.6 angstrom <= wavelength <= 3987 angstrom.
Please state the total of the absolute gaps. 4.9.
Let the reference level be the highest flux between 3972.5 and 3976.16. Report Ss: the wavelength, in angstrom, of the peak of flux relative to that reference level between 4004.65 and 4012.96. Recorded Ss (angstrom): 4006.95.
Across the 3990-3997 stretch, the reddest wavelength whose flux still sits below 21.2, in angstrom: 3996.82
